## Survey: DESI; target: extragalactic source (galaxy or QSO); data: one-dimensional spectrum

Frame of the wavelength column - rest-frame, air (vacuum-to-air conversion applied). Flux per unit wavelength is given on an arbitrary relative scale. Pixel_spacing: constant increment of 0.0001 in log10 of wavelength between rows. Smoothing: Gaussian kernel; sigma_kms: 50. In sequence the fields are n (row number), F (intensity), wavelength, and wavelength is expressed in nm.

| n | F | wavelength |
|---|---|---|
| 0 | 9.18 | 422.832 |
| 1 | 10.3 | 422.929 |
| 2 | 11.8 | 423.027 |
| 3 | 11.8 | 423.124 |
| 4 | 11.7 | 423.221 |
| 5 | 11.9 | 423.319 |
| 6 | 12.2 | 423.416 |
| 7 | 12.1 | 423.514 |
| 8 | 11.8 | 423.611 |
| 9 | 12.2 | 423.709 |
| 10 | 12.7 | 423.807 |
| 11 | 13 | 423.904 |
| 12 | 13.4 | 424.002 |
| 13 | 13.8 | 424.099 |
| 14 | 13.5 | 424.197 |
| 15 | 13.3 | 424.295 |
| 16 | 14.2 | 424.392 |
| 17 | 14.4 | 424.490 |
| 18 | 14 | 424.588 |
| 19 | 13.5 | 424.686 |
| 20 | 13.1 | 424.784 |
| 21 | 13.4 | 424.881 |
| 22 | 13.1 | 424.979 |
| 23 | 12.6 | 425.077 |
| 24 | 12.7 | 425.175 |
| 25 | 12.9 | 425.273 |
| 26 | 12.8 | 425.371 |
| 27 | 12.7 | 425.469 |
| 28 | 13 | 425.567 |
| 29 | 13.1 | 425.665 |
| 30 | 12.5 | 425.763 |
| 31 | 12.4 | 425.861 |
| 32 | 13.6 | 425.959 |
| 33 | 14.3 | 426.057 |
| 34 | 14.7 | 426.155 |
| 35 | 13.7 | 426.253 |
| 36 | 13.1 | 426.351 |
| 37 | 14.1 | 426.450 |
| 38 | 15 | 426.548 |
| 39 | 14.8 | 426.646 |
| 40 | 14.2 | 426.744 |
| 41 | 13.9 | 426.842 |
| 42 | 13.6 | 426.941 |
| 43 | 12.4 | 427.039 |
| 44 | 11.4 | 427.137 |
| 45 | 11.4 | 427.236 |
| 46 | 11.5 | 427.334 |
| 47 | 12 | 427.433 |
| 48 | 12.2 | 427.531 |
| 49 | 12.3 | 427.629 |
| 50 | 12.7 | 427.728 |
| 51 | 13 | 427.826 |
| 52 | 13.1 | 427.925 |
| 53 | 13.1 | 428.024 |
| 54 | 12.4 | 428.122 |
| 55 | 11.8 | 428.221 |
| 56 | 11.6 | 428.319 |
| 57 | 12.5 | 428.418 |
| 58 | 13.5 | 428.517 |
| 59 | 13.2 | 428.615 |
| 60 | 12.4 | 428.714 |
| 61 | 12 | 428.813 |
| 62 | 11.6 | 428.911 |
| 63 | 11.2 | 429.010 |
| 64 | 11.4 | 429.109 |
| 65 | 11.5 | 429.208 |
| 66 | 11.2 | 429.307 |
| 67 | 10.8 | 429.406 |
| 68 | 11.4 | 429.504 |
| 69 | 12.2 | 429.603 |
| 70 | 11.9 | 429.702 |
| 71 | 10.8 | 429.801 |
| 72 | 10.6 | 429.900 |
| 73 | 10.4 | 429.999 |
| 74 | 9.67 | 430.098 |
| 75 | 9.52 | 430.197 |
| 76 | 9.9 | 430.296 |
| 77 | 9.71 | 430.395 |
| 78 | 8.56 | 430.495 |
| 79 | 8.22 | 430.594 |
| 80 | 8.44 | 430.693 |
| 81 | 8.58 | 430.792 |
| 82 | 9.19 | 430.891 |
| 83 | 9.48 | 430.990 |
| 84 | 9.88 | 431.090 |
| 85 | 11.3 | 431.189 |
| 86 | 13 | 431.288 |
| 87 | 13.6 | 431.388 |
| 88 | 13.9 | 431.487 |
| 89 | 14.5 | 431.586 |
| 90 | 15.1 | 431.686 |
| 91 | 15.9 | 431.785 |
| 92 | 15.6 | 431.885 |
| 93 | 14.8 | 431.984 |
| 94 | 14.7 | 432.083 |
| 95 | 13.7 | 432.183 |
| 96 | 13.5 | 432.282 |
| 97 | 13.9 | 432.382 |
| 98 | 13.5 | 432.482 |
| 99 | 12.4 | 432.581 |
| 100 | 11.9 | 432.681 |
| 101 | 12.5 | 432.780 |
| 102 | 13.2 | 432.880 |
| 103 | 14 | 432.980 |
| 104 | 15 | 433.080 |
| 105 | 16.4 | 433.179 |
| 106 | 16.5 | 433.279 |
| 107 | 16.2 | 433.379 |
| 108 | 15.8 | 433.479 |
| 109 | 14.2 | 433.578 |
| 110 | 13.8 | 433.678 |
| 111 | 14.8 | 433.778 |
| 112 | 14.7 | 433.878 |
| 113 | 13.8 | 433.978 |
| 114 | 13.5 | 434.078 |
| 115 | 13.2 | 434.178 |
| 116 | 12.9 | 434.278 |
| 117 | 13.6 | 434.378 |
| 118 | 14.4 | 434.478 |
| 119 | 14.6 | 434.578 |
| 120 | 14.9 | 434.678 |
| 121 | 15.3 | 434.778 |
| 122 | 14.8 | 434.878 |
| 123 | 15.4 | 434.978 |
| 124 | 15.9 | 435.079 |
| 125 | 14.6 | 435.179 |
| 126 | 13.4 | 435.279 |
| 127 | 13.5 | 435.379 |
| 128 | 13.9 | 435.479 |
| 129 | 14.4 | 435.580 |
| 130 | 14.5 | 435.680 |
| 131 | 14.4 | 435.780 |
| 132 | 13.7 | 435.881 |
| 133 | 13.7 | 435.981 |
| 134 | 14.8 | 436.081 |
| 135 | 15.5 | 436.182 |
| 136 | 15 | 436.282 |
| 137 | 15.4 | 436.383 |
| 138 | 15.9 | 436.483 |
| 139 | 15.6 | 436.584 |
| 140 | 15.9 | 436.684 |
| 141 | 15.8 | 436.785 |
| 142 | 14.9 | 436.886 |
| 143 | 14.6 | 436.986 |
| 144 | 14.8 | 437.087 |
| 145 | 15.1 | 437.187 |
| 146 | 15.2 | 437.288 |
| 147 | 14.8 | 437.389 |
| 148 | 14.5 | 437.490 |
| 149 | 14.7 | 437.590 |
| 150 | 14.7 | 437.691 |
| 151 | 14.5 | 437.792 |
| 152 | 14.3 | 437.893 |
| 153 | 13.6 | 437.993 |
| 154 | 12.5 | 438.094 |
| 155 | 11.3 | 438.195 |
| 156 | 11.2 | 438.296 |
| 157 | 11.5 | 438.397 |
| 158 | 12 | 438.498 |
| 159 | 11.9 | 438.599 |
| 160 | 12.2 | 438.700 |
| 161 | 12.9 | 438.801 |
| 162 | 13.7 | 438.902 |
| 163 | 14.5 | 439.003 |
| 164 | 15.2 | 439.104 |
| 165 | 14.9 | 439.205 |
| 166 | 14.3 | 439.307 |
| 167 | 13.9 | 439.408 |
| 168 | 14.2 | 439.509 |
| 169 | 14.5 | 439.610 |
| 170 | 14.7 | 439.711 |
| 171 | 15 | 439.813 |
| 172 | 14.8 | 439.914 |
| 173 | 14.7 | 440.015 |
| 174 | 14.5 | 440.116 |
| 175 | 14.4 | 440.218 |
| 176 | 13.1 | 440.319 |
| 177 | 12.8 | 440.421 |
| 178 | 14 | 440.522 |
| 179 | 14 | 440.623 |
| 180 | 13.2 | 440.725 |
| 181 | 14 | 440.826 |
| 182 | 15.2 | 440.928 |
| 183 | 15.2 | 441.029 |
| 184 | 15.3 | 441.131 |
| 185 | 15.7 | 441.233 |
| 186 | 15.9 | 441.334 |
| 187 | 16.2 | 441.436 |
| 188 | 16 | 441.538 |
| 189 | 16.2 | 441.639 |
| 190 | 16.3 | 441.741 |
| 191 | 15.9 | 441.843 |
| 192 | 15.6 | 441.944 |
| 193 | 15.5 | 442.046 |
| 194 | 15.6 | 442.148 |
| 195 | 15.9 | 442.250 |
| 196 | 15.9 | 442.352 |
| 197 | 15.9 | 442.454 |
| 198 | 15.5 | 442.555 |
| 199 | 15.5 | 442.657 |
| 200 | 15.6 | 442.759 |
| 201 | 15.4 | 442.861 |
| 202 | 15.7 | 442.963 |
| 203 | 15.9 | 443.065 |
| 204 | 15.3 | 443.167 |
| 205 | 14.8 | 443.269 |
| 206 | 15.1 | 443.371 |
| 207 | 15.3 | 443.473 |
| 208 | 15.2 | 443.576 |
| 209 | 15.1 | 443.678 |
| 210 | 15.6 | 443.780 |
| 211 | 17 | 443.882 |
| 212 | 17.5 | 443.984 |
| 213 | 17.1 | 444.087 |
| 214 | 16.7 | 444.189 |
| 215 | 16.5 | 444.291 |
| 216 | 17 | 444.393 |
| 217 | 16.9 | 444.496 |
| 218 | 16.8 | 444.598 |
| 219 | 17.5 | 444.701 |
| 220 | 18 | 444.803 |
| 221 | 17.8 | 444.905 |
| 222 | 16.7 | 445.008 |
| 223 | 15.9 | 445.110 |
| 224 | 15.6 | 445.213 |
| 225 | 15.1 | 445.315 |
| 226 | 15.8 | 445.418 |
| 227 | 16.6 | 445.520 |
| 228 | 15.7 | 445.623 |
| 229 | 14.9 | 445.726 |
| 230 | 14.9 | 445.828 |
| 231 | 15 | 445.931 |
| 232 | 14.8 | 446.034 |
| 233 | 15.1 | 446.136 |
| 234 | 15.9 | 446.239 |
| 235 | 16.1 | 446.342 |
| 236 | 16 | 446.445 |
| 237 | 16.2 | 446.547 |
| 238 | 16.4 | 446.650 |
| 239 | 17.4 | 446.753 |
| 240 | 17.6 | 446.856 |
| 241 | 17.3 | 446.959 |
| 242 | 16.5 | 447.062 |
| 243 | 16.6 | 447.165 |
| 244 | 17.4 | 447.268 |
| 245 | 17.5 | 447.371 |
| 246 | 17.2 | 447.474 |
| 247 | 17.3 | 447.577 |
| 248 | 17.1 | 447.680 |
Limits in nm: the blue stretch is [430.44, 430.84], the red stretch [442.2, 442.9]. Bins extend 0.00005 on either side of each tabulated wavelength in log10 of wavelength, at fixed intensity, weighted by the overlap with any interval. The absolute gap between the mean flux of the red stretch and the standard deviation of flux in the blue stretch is 15.5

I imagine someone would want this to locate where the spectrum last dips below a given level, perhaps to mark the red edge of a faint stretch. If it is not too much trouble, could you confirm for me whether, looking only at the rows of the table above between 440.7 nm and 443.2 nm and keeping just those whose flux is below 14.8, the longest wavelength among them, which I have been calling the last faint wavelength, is 440.826 nm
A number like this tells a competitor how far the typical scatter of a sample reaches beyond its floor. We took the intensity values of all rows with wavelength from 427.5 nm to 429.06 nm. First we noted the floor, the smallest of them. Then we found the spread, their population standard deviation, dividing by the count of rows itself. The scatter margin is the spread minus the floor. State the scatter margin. -10.6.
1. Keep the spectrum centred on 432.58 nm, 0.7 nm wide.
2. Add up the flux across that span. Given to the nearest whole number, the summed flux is 91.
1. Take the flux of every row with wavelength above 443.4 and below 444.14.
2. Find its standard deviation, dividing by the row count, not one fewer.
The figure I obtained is 1.0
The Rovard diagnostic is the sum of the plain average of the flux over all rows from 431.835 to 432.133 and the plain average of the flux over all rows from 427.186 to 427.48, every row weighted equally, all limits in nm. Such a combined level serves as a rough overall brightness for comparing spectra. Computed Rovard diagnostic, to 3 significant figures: 26.7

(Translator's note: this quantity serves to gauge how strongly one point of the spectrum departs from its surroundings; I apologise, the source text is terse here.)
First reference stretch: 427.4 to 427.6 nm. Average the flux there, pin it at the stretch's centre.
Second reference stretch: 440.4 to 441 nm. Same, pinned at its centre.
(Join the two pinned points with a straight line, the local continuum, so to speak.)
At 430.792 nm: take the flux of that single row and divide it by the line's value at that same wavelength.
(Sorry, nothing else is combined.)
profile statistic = 0.68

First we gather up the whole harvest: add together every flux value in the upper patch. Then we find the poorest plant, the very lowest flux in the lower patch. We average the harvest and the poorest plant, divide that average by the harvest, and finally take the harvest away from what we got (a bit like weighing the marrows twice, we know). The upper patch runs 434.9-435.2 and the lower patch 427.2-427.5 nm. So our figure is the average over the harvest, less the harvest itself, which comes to -45.3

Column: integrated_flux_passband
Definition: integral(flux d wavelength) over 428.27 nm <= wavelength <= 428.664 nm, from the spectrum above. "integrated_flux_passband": 5.0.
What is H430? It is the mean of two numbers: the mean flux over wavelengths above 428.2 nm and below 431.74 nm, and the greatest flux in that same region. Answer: 13.2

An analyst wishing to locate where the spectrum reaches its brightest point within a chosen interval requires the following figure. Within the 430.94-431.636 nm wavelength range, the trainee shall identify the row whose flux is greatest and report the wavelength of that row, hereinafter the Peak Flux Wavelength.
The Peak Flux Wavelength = 431.586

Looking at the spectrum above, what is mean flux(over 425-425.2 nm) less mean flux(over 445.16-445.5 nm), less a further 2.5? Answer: -5.4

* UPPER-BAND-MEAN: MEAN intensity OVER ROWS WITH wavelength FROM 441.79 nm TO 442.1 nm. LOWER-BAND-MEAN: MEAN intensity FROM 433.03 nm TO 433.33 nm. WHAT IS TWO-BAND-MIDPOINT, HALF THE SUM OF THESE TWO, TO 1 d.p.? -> 15.8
